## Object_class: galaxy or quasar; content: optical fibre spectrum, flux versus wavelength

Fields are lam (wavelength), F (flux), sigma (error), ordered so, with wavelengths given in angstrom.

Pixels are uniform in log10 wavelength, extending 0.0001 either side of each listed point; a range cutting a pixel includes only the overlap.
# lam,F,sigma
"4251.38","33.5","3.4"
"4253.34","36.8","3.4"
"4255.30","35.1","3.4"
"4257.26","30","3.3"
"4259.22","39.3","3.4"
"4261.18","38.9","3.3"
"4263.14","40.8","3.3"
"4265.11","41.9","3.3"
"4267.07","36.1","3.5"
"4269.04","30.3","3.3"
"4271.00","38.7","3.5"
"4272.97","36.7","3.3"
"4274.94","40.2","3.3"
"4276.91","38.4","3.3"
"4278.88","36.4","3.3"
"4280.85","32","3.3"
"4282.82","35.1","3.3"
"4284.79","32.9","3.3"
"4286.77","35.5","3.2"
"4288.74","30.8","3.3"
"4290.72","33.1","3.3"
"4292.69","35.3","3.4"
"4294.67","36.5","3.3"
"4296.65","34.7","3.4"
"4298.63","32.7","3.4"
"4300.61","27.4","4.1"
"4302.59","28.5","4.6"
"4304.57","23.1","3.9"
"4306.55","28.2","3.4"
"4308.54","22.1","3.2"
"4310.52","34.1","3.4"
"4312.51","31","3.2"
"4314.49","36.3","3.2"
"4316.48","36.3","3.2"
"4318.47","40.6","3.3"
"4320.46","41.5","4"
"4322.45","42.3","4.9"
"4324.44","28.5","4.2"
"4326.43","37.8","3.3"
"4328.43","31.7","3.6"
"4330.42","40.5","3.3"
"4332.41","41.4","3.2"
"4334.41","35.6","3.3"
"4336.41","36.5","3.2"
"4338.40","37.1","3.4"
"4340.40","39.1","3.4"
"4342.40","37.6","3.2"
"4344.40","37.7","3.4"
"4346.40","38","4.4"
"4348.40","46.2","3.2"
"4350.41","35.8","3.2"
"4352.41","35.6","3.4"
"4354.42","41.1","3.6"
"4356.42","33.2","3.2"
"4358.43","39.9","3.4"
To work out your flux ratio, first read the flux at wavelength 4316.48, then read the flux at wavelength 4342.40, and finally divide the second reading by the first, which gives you 1.04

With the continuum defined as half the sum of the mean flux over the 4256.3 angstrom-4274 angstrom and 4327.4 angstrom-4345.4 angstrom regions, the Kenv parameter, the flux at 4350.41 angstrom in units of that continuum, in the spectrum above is 0.96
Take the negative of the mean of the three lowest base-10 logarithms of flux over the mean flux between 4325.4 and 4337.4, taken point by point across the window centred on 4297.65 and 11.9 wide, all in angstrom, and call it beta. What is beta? 0.10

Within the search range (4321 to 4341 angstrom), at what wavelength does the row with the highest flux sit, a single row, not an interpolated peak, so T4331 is 4322.45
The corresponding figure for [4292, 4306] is 4294.67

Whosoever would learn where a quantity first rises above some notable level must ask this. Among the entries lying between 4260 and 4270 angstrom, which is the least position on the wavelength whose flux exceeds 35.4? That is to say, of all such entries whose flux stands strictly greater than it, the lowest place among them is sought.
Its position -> 4261.18 angstrom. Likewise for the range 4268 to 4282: 4271.00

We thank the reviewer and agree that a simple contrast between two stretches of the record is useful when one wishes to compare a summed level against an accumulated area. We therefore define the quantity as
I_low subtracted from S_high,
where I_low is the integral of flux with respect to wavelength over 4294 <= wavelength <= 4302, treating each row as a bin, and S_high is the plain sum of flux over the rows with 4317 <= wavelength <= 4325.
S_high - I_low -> -107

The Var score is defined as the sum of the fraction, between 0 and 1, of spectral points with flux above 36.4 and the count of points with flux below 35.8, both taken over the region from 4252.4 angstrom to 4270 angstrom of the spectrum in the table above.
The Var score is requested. 3.6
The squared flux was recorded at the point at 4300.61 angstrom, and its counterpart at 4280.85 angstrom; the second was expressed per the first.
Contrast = 1.4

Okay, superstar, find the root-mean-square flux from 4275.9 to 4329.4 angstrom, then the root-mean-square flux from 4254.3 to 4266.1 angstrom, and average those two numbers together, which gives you 35.8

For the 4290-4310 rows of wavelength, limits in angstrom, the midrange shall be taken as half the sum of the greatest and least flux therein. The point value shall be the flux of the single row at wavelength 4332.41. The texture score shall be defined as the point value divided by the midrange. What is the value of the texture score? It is 1.413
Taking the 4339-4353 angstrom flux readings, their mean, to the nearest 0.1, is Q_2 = 38.6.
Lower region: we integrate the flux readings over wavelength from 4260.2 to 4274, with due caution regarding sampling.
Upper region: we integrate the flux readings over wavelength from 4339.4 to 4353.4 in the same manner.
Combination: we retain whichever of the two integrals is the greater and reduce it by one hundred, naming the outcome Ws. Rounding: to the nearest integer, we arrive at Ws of 440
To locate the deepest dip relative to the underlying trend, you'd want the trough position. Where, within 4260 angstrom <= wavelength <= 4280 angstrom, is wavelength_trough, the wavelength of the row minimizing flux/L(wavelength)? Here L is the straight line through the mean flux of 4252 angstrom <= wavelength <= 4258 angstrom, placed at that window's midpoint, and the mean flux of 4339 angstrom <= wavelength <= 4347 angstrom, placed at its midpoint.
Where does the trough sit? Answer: 4269.04 angstrom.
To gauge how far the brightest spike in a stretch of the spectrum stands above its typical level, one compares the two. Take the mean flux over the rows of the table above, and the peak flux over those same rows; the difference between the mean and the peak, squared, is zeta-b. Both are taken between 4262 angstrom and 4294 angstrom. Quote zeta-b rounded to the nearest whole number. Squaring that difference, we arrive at 36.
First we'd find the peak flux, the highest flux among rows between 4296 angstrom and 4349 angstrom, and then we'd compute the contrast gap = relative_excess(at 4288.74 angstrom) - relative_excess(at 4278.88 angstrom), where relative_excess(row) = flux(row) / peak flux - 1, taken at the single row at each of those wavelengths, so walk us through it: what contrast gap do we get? -0.12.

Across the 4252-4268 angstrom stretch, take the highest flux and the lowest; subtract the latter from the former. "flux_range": 12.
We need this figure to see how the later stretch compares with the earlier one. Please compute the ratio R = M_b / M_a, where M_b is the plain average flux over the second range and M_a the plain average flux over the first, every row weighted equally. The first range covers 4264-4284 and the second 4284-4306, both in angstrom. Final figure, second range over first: 0.87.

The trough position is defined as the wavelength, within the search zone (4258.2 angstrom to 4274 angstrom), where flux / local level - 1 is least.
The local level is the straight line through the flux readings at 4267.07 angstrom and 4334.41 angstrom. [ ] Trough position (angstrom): 4269.04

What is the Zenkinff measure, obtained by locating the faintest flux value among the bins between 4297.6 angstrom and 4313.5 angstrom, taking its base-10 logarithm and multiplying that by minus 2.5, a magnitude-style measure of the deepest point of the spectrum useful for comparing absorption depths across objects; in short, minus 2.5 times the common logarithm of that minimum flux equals -3.36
